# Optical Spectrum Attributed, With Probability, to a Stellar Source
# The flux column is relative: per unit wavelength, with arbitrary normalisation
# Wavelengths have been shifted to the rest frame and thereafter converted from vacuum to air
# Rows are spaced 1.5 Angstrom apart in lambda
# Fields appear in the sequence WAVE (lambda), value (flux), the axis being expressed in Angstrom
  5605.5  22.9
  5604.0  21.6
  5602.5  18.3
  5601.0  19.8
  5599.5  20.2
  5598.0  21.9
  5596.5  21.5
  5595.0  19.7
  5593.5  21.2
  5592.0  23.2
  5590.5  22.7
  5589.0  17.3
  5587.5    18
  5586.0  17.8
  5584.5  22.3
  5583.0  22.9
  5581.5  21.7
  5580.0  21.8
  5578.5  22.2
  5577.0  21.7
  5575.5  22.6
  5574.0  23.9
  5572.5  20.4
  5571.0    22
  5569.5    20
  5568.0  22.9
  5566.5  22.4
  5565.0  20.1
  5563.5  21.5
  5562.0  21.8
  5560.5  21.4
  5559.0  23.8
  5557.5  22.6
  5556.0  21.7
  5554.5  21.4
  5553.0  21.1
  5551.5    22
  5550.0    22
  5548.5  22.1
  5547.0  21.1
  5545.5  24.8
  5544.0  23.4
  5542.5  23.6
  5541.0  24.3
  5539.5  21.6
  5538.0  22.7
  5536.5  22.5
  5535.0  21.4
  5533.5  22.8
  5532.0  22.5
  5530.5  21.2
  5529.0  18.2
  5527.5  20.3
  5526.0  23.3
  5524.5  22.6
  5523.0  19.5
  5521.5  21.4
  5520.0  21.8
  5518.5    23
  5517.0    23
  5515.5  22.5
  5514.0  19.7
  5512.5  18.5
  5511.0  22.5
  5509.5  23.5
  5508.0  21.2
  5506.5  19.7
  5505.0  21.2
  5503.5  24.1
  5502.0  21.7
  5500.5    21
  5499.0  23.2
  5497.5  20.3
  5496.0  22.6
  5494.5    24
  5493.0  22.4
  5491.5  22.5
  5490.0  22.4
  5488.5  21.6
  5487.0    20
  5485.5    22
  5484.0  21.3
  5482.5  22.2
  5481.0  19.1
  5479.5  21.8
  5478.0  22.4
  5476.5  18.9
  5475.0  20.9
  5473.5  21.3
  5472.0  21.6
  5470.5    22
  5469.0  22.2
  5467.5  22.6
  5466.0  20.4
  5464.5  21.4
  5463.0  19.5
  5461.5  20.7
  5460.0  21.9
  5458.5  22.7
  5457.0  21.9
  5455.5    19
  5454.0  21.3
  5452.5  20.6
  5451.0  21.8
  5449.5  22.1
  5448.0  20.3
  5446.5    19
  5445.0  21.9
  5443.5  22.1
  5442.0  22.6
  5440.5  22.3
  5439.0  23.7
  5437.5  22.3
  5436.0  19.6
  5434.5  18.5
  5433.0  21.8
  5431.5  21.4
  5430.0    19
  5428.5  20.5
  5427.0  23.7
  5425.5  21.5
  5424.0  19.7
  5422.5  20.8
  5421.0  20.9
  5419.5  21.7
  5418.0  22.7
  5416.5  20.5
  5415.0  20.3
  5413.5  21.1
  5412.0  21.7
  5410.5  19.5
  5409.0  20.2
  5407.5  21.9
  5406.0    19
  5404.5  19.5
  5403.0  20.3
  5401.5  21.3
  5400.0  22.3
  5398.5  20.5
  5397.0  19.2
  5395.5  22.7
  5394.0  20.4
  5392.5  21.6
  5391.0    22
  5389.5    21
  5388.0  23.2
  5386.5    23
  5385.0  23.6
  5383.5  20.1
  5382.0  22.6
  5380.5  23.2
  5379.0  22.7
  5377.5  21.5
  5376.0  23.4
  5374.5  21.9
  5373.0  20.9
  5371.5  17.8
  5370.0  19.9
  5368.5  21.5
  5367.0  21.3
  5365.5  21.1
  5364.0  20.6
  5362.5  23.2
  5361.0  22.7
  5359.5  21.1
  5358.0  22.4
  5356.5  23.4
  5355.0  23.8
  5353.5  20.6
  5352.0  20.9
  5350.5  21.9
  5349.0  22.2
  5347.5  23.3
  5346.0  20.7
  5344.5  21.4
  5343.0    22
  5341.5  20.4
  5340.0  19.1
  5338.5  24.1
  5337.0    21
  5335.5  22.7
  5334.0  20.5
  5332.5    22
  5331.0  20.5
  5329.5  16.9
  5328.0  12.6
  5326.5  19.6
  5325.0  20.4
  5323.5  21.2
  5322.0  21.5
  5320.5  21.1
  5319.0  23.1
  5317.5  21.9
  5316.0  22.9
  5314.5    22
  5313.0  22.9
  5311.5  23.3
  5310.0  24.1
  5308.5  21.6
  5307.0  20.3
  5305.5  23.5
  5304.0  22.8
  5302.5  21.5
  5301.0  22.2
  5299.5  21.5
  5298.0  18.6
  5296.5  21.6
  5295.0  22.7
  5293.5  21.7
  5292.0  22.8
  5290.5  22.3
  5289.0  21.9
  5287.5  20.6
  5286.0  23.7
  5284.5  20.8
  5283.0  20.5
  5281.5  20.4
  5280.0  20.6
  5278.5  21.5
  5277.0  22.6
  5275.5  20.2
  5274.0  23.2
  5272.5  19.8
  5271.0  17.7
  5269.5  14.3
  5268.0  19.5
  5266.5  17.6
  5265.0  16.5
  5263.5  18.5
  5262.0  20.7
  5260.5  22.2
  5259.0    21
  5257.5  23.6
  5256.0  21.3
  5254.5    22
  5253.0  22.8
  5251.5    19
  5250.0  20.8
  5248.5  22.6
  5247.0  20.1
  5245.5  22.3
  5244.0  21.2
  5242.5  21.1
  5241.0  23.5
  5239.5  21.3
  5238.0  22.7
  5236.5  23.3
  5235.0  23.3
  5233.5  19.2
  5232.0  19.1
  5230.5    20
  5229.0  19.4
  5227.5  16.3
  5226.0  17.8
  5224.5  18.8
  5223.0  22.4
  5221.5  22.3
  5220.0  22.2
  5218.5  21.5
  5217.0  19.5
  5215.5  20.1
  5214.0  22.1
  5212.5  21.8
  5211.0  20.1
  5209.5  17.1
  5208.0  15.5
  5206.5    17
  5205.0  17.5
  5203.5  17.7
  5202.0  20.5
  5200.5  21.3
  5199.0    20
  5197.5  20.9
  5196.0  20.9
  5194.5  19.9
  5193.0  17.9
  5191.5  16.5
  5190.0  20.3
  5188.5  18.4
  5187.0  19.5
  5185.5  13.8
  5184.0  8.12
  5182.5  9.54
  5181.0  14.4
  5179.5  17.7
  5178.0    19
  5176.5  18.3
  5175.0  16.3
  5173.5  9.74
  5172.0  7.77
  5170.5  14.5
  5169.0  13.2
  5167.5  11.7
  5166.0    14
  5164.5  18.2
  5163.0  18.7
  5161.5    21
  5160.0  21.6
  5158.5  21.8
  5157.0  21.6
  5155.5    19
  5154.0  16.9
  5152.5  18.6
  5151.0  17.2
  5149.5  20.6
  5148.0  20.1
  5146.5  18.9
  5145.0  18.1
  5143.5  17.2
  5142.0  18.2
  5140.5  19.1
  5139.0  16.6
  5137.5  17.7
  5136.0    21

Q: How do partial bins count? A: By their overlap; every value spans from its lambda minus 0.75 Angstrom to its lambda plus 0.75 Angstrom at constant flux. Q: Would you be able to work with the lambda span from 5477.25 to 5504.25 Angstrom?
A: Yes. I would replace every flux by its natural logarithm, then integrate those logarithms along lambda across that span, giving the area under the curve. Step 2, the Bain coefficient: 83.3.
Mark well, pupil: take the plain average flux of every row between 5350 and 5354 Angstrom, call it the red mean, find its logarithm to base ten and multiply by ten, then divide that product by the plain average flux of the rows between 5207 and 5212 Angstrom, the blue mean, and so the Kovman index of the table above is 0.75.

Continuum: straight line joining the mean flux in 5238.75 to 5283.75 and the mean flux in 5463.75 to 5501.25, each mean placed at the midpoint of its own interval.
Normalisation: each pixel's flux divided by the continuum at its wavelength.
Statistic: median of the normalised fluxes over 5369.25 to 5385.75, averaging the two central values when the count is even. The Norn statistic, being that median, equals 1.04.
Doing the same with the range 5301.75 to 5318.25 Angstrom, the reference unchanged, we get 1.10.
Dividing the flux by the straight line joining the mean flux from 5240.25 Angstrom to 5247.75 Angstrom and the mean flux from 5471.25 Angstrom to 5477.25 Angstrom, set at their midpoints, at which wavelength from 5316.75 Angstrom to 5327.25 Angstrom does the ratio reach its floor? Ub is 5326.5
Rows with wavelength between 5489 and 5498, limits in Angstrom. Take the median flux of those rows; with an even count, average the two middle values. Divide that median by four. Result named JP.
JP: 5.6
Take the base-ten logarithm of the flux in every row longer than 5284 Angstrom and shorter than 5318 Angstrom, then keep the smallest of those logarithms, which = 1.27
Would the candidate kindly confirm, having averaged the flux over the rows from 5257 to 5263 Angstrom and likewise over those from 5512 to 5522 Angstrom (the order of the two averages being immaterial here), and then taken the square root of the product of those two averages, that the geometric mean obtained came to 21.6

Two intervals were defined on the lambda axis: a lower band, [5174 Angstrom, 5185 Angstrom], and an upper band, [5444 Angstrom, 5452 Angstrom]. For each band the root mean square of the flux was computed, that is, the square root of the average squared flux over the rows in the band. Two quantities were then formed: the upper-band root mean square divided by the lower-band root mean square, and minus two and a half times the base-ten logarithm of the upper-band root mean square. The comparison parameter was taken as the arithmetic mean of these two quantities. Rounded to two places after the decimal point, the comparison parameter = -0.97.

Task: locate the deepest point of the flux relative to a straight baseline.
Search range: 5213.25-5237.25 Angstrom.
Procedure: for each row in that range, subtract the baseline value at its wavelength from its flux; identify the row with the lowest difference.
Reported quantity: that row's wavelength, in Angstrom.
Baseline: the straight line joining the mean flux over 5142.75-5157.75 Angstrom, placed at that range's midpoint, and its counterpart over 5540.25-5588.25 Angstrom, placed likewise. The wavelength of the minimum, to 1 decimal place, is 5227.5 Angstrom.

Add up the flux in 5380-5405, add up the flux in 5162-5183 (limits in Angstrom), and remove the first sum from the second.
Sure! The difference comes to -163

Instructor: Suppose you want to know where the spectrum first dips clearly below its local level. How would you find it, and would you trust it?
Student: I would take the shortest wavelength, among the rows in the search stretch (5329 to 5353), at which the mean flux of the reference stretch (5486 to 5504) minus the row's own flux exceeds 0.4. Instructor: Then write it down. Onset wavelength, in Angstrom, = 5329.5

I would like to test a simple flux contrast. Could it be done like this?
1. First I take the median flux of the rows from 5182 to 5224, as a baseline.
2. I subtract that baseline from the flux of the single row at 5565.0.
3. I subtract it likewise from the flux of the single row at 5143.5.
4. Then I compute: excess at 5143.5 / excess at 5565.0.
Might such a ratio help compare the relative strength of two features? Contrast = -18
